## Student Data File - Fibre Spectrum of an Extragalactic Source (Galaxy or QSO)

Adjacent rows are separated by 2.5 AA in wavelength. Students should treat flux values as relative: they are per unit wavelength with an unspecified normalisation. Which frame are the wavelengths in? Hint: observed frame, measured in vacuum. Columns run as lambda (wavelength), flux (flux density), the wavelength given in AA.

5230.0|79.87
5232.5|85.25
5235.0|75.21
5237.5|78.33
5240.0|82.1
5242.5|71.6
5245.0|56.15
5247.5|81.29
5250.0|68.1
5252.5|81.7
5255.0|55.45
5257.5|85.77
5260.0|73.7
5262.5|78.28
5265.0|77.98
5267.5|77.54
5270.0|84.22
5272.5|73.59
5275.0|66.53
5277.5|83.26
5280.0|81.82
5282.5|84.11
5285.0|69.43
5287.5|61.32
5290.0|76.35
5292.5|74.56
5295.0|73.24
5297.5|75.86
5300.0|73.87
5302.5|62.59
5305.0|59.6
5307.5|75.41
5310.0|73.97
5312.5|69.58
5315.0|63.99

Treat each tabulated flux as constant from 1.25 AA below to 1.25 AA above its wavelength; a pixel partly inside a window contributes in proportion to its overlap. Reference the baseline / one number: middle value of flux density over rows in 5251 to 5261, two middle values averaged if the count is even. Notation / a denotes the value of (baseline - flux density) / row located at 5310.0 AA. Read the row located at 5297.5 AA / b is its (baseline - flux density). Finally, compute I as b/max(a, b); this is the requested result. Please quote 0.49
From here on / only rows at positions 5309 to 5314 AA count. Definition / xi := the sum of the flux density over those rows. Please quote 144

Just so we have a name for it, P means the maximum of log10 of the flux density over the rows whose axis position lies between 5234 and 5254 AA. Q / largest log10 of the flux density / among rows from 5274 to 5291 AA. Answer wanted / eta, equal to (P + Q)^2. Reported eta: 14.7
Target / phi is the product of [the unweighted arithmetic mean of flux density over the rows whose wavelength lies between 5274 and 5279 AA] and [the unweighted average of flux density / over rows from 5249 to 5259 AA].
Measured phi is 5449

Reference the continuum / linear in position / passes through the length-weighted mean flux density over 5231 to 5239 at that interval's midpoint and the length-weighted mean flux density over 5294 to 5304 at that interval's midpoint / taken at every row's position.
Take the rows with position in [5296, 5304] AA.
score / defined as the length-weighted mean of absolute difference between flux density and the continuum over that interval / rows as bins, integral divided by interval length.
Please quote 5.2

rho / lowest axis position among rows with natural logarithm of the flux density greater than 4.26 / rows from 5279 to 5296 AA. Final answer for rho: 5280.0 AA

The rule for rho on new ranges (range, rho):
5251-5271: 5252.5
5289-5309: 5290.0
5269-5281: 5270.0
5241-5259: 5242.5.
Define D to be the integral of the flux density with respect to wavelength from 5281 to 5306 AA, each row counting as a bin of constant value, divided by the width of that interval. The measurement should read 71.3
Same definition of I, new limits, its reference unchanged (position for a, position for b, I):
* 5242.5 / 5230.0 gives -0.36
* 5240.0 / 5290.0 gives 1.00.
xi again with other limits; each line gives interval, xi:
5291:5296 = 148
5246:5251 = 149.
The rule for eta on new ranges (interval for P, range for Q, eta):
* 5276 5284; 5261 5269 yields 14.6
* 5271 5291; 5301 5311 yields 14.5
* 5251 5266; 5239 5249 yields 14.8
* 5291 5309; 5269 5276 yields 14.5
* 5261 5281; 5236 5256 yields 14.7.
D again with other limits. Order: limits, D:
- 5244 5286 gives 75.4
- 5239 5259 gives 72.7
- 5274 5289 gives 74.6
